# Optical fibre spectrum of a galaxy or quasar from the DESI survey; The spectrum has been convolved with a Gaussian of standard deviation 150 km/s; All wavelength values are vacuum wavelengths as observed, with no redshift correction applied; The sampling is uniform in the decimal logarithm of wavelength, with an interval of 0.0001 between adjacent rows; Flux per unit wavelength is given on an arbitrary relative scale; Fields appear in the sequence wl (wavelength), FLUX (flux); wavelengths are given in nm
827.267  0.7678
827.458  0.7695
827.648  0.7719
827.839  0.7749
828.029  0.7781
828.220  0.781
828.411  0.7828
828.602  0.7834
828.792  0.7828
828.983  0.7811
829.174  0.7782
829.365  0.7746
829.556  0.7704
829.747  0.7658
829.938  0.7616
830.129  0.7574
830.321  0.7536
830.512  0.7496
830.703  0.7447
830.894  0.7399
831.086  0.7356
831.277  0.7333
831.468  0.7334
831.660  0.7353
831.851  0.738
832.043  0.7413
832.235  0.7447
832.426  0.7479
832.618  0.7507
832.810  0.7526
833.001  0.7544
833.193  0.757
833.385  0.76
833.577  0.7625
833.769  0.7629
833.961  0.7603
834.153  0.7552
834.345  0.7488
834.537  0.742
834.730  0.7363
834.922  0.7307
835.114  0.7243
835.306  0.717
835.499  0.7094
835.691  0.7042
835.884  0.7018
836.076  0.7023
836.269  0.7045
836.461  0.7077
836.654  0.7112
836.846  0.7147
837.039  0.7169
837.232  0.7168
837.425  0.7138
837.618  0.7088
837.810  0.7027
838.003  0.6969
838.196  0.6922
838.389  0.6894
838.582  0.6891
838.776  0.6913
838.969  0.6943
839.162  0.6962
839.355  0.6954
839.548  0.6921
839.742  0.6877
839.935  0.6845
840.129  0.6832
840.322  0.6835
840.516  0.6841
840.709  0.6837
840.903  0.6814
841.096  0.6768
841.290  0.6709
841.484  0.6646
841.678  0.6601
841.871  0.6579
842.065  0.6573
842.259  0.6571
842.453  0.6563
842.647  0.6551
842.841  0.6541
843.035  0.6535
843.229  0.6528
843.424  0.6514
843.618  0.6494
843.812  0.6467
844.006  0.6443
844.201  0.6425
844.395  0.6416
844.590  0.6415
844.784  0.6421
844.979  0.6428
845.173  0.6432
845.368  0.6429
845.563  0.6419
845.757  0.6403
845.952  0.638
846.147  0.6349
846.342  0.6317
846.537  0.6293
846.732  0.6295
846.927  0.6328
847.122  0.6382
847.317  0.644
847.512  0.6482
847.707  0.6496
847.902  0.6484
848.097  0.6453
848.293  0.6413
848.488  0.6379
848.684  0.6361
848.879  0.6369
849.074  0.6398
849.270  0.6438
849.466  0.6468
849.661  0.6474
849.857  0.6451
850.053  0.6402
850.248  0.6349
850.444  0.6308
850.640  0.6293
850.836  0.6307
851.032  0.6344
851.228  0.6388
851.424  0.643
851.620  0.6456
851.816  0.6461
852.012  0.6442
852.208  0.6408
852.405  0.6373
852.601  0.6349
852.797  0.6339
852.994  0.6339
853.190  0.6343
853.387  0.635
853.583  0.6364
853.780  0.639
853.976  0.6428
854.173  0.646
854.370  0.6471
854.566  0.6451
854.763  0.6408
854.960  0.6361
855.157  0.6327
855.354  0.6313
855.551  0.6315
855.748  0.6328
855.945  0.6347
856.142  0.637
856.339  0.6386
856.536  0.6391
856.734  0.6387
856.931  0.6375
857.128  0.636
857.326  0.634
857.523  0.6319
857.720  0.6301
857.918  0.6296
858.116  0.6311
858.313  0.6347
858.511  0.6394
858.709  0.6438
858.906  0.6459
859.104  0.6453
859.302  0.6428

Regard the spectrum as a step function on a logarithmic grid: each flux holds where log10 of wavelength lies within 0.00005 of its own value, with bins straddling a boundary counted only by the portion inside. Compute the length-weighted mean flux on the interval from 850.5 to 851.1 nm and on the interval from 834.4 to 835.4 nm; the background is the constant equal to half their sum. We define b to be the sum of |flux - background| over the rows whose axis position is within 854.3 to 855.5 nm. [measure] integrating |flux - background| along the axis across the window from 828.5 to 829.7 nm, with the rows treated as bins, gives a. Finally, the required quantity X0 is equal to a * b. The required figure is 0.029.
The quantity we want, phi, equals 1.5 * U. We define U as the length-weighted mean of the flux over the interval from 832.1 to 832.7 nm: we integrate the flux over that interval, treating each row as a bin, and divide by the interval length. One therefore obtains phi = 1.12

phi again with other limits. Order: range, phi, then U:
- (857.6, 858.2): 0.94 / 0.630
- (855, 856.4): 0.95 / 0.634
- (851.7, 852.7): 0.96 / 0.641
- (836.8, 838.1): 1.06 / 0.710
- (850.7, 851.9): 0.96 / 0.639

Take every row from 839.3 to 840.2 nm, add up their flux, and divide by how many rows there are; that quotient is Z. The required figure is 0.689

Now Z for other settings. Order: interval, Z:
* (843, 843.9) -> 0.651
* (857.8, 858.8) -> 0.636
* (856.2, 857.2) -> 0.638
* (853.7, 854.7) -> 0.644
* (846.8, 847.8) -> 0.643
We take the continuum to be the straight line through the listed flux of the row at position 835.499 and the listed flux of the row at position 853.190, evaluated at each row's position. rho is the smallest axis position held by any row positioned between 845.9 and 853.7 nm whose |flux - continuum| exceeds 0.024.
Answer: 845.952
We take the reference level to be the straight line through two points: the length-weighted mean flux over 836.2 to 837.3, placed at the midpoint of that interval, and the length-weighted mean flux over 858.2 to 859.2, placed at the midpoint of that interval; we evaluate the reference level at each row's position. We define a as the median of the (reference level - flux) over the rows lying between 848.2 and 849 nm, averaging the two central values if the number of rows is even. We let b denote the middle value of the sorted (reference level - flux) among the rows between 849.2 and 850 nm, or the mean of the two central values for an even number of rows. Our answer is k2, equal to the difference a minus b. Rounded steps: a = 0.04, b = 0.025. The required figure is 0.01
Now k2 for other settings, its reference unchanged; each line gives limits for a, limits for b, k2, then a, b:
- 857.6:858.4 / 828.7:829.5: 0.06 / 0.01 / -0.043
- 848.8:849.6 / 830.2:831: 0.05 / 0.03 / -0.015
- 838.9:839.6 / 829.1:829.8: 0.05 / 0.01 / -0.037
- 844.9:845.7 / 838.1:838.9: 0.03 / 0.04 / 0.016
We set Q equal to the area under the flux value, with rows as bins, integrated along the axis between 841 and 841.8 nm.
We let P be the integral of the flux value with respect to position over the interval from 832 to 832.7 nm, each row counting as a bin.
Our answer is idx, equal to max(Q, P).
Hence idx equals 0.53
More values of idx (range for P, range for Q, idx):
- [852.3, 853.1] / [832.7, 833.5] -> 0.60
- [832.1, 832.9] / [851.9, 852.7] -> 0.60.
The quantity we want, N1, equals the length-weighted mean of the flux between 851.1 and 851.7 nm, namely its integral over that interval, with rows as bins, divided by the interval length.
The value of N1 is 0.64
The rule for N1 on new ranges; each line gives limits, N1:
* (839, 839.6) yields 0.70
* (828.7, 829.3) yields 0.78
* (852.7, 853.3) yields 0.63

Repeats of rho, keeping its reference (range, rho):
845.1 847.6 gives 845.173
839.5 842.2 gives 841.871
